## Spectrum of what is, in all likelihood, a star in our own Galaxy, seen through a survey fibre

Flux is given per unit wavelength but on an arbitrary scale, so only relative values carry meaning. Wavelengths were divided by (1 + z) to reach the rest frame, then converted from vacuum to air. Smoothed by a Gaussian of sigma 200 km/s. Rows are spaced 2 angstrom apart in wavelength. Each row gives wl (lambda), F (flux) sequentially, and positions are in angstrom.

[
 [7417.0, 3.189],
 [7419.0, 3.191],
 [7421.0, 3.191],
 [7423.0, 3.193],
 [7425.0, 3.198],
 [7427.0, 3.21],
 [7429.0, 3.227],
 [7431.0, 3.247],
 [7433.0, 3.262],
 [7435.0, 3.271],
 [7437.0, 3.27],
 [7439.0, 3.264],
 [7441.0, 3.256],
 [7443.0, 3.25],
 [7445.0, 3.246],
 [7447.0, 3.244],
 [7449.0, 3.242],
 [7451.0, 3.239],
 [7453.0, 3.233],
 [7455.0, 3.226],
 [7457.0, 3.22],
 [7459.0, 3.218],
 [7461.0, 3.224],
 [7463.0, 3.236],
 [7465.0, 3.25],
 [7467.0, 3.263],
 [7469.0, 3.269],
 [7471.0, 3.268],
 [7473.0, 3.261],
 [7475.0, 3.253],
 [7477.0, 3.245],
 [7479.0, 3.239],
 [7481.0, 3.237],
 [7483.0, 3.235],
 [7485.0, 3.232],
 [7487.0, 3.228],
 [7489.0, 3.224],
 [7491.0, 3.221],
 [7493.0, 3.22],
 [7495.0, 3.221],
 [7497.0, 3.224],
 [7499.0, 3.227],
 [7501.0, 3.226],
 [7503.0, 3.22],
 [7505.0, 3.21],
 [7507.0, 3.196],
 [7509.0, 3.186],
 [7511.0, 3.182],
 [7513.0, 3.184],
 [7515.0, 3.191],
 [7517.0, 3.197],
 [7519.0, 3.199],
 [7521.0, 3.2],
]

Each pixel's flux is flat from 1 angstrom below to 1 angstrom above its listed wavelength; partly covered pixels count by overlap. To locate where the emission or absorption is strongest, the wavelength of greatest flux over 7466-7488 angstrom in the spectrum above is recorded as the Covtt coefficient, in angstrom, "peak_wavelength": 7469.0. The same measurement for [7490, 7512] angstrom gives 7499.0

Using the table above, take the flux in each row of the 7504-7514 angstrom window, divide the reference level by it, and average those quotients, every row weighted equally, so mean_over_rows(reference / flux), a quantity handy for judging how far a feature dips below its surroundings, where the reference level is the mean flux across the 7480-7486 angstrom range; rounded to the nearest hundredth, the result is 1.01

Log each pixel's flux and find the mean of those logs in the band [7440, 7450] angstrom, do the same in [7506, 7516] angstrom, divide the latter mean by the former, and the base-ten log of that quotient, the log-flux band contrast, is -0.007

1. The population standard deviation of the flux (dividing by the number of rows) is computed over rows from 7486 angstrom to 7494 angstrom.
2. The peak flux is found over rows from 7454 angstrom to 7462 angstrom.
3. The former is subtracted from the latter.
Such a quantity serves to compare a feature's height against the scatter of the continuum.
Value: 3.22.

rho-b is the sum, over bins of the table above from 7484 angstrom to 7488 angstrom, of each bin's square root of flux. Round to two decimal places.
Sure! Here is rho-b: 3.59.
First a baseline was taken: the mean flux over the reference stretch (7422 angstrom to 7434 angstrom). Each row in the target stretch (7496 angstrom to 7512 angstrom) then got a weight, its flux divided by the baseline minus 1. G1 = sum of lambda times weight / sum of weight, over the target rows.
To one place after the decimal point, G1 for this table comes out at 7509.4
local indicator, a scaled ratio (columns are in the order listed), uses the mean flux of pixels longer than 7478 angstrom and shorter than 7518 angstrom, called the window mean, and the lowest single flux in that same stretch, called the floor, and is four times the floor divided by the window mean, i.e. 3.959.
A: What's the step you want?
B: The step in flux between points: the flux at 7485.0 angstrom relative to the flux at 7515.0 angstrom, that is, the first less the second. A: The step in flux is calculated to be 0.04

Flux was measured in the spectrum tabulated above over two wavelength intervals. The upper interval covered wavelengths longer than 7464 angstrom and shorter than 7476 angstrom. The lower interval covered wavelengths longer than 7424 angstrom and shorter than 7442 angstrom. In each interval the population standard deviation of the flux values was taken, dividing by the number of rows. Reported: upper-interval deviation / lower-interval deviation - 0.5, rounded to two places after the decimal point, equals -0.22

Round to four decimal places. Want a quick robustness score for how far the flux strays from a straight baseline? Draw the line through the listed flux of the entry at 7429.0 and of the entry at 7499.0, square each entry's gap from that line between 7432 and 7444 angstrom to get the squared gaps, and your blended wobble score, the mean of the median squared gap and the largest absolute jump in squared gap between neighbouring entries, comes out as 0.0010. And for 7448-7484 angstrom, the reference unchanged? 0.0005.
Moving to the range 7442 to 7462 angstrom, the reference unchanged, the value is 0.0001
